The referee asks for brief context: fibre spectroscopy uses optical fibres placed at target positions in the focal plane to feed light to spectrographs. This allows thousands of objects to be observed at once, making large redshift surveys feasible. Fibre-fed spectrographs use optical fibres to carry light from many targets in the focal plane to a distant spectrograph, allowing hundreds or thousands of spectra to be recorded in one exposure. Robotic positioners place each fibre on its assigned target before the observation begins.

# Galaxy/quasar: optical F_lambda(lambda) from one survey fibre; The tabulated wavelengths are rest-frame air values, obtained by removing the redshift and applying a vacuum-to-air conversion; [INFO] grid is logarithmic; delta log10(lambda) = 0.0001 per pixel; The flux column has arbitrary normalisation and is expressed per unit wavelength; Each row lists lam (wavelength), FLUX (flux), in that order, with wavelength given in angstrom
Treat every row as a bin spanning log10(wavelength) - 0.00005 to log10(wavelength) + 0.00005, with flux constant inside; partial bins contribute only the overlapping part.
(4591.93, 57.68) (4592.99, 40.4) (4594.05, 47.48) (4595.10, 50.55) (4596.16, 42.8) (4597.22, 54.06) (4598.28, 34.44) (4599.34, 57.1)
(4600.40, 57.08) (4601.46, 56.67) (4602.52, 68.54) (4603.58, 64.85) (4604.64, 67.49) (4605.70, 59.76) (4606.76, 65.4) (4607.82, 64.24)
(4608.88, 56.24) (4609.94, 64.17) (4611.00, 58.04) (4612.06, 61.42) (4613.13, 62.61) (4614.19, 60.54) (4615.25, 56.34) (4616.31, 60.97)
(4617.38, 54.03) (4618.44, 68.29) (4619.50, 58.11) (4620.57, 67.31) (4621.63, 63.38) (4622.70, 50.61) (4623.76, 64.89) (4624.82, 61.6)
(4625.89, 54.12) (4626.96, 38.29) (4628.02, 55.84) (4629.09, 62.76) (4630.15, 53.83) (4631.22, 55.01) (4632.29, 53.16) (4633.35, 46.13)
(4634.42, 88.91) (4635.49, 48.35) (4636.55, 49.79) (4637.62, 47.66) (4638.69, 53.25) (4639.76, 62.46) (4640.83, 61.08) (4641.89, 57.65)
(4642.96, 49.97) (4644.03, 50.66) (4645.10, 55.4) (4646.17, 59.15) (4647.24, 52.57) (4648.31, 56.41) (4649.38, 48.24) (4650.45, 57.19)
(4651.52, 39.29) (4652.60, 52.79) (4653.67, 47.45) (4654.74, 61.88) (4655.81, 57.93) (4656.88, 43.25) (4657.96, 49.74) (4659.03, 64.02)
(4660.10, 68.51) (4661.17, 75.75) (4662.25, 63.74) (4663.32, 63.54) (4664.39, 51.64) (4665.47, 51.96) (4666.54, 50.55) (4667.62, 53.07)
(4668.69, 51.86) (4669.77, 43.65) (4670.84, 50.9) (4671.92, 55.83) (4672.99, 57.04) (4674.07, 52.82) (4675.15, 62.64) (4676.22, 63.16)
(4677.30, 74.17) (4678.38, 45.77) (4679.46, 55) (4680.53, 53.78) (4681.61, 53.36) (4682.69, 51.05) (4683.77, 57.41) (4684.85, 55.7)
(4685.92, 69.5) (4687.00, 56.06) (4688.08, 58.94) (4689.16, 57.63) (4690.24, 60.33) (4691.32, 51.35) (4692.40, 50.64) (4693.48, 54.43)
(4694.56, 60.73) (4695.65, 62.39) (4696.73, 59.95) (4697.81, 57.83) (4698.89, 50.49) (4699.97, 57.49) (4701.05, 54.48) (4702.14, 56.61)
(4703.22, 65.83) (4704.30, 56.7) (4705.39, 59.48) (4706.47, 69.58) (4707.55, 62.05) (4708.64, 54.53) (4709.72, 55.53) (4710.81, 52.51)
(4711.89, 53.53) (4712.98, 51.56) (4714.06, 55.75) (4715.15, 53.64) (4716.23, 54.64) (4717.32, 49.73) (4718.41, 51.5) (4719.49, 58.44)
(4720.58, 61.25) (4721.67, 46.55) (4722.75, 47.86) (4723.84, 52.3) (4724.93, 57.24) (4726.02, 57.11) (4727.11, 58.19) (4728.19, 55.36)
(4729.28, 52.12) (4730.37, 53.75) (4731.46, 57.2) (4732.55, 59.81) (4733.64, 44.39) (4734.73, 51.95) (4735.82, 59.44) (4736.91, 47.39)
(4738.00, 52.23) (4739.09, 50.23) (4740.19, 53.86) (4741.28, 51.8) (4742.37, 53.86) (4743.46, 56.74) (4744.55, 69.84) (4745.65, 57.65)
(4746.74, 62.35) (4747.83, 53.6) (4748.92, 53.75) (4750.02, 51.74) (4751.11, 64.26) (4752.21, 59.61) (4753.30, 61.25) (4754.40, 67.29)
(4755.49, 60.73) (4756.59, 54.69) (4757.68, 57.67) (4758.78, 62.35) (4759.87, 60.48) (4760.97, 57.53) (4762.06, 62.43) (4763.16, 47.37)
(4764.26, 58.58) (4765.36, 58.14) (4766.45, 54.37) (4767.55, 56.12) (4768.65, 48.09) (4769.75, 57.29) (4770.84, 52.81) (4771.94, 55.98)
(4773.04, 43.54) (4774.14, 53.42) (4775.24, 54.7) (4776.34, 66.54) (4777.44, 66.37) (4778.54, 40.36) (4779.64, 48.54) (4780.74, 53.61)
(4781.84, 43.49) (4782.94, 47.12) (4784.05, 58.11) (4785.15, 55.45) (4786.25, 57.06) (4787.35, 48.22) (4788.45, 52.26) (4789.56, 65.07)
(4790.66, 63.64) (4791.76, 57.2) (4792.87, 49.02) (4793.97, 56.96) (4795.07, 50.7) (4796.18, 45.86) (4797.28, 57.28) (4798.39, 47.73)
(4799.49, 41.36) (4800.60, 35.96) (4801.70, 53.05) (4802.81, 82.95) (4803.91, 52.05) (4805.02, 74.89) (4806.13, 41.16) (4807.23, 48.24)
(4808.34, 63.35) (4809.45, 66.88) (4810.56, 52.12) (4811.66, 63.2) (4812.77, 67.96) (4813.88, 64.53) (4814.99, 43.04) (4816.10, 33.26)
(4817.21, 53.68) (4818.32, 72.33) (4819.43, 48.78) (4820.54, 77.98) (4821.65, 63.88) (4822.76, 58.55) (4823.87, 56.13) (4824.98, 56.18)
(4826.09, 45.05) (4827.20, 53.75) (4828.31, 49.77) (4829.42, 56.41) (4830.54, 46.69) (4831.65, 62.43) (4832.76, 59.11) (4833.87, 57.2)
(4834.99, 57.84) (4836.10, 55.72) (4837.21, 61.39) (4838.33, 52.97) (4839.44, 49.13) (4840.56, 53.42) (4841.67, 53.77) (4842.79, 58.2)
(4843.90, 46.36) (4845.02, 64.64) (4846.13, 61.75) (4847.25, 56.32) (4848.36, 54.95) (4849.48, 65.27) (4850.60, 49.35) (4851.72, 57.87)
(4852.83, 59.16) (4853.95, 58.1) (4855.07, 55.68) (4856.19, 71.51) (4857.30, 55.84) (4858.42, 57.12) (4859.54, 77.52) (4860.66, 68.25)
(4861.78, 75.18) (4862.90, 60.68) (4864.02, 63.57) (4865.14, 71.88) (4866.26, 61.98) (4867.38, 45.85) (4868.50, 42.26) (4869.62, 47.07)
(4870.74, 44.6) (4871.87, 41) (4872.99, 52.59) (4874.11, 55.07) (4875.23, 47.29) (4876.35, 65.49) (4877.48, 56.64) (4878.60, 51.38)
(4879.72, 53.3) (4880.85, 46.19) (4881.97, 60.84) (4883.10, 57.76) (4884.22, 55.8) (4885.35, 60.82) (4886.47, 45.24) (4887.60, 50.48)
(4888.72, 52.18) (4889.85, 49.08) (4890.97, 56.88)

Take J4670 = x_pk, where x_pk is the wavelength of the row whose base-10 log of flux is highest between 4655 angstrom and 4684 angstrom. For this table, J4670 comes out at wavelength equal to 4661.17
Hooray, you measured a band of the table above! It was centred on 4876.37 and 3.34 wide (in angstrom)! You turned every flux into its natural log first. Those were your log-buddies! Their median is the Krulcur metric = 4.04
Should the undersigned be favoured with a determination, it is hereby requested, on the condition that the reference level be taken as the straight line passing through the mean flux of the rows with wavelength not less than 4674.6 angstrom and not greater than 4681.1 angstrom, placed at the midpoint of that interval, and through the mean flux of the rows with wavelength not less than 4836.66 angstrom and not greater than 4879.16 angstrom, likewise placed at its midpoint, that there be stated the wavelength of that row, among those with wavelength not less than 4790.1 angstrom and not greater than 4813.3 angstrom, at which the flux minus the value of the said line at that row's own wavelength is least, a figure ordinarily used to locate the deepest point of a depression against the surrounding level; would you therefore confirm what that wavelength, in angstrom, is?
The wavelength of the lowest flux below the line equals 4800.60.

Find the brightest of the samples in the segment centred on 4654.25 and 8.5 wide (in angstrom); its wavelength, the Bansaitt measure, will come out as 4654.74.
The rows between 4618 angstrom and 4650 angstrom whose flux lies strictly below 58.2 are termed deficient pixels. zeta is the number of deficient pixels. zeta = 20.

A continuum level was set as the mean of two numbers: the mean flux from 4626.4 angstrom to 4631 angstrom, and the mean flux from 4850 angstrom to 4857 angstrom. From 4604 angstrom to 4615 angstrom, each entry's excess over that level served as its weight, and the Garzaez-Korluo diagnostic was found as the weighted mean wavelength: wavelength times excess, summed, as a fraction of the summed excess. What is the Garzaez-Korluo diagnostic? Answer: 4608.8 angstrom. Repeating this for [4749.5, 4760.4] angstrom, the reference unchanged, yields 4755.3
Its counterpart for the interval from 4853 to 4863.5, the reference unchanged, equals 4859.6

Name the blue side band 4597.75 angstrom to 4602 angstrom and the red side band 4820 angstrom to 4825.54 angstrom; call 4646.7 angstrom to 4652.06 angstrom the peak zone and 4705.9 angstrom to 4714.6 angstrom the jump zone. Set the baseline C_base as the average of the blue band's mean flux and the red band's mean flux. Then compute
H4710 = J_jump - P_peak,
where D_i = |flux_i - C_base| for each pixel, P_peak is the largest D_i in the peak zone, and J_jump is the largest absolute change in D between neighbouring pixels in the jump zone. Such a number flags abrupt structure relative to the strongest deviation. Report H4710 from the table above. -10.1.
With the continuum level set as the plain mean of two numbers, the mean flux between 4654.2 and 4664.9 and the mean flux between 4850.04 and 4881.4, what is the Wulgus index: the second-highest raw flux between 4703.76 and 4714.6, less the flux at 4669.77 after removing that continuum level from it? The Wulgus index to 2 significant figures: 77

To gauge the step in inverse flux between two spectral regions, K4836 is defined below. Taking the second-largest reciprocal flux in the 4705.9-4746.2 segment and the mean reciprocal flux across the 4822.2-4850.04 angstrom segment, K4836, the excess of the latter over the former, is -0.0034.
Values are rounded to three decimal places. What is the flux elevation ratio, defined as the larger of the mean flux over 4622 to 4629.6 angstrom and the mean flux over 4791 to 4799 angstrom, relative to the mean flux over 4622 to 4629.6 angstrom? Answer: 1.000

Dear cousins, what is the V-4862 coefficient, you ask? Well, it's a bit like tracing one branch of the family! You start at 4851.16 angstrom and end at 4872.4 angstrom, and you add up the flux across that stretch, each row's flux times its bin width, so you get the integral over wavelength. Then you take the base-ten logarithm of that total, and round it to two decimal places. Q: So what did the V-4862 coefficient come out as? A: 3.10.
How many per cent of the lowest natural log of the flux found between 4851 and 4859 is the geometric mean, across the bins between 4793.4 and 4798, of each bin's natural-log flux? 99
